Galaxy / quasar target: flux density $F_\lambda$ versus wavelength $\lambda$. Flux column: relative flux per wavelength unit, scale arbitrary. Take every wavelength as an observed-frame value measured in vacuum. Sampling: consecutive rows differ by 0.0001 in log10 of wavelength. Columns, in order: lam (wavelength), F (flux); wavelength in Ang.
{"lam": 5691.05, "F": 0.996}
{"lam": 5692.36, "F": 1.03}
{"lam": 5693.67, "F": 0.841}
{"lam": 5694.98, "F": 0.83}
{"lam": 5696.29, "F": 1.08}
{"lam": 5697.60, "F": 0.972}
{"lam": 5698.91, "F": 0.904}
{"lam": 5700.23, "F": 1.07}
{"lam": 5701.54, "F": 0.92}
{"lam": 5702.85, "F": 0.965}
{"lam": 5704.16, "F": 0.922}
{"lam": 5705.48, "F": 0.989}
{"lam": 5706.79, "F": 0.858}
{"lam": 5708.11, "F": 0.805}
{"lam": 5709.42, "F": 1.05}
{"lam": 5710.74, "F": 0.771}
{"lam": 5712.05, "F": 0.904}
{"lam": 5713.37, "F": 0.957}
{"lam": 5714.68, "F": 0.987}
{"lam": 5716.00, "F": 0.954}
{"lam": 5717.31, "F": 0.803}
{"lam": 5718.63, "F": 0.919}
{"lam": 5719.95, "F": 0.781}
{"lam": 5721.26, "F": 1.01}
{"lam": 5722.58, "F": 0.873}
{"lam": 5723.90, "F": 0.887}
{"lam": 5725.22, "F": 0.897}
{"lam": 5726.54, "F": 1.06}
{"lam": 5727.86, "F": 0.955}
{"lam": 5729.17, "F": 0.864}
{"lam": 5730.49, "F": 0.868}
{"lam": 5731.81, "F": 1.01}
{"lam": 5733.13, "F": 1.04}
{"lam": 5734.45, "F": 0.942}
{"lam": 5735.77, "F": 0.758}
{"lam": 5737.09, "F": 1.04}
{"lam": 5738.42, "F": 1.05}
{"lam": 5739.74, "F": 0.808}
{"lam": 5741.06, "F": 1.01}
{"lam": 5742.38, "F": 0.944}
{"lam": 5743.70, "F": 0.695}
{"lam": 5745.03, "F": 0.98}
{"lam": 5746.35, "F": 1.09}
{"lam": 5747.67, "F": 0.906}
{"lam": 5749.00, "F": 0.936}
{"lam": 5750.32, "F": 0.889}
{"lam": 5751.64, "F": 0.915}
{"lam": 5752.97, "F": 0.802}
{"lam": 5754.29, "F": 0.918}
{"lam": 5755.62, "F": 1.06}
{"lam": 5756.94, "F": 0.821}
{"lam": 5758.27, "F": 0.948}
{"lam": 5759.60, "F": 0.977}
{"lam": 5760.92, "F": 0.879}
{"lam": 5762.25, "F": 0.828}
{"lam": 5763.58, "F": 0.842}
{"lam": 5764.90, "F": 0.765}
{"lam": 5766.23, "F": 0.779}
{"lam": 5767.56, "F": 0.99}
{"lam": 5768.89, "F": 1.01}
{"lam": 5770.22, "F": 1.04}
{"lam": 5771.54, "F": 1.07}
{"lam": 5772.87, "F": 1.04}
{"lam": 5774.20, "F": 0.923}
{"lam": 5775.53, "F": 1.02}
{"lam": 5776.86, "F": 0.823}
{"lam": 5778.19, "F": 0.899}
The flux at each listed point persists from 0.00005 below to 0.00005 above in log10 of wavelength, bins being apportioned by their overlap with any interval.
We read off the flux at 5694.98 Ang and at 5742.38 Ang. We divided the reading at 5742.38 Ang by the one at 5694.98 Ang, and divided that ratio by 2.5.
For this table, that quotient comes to 0.455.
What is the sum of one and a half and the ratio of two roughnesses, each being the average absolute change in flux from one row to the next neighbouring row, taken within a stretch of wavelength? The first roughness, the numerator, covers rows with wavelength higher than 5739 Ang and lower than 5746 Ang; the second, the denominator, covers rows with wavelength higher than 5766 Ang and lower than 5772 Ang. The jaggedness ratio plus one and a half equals 4.3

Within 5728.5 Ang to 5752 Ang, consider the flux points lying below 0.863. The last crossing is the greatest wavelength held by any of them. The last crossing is 5743.70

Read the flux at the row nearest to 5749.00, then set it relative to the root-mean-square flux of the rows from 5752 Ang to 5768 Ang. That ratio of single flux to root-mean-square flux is 1.05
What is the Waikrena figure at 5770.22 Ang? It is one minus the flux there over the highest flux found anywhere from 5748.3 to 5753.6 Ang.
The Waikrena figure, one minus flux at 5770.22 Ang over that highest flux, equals -0.11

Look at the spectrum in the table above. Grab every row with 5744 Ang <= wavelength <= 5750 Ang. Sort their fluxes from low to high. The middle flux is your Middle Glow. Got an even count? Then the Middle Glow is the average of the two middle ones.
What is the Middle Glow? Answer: 0.96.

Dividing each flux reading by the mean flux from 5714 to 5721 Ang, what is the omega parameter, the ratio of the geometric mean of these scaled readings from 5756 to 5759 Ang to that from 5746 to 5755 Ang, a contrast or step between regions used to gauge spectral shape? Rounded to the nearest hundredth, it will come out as 0.96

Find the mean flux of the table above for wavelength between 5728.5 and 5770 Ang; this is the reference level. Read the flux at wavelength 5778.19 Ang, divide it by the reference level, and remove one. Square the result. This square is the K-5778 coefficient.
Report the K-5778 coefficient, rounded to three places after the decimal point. 0.000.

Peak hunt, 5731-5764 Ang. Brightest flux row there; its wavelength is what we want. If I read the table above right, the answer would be 5746.35 Ang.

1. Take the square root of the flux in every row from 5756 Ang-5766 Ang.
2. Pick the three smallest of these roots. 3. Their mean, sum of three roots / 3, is 0.90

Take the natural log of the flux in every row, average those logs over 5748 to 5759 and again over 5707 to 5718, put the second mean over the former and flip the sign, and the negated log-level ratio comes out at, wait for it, -1.1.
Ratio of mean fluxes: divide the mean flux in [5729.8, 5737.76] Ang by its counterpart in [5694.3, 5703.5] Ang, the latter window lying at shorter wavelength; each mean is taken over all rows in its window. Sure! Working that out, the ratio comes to 0.98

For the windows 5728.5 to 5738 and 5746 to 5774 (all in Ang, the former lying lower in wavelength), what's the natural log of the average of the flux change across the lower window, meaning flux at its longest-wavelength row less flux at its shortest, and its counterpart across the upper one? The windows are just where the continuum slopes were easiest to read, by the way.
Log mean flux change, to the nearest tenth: -2.8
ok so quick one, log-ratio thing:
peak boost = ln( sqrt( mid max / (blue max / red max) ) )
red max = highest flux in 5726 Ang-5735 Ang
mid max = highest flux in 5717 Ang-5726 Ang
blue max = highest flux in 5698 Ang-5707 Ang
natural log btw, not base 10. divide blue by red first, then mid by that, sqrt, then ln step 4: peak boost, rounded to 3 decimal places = 0.000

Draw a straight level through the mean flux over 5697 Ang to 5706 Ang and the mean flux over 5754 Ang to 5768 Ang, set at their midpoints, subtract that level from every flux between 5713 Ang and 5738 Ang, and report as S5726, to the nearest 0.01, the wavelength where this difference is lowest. 5735.77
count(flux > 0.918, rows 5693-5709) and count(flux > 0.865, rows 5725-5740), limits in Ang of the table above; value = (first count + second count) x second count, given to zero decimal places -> 144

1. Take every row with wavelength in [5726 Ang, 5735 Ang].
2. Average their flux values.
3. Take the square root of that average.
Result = 0.981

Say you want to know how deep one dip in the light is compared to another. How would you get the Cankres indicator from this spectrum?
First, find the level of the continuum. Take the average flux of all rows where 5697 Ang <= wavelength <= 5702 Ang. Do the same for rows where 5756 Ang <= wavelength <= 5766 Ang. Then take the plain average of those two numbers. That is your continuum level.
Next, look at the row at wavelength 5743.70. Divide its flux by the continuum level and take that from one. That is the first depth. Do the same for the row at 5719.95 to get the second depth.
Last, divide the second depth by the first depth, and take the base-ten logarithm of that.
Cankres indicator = -0.21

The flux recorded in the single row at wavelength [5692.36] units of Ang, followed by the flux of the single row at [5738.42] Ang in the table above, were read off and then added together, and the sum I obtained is 2.08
